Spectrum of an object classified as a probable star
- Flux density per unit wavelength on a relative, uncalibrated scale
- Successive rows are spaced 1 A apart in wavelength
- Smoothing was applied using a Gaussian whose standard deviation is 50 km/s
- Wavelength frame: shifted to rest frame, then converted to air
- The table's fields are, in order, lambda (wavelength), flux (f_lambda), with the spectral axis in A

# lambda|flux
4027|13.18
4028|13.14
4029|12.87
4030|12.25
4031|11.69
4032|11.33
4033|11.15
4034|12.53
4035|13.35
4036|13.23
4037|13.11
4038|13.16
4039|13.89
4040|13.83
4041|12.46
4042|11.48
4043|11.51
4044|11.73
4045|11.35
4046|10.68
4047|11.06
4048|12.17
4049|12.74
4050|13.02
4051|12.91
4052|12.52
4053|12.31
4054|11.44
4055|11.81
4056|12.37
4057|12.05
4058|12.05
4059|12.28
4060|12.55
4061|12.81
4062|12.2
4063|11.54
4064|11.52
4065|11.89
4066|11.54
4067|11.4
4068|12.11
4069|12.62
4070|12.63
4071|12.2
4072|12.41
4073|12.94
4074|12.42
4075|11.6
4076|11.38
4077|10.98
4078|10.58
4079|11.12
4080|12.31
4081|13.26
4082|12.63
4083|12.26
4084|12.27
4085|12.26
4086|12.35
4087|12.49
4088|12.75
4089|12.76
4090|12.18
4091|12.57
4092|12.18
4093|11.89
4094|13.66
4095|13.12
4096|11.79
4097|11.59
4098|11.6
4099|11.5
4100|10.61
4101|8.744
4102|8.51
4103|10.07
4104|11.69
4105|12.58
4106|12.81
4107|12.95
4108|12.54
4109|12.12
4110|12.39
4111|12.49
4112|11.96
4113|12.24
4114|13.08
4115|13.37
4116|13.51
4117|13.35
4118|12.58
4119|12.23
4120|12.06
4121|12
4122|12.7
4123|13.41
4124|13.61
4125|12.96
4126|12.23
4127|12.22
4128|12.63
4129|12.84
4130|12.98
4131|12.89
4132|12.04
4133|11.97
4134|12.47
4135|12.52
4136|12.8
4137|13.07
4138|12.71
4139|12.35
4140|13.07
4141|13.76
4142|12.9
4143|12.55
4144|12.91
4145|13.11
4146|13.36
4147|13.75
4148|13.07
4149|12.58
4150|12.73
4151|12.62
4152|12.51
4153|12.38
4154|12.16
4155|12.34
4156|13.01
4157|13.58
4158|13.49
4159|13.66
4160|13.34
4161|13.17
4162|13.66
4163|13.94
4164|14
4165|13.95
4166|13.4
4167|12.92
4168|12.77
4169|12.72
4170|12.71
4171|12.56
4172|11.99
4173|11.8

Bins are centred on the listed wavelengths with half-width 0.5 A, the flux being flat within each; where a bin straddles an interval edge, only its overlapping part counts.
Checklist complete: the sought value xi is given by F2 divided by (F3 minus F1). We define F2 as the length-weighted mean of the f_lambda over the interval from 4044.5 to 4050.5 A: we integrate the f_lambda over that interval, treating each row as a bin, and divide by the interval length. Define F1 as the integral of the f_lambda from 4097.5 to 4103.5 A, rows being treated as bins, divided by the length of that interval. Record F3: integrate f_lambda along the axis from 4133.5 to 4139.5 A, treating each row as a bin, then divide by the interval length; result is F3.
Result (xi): 5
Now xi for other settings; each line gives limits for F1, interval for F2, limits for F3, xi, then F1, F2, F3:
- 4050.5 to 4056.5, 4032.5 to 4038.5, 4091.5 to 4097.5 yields 88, 12.2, 12.8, 12.4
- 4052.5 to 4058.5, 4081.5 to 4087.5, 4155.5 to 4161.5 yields 9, 12.0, 12.4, 13.4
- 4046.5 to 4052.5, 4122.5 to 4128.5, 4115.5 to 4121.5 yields 59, 12.4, 12.8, 12.6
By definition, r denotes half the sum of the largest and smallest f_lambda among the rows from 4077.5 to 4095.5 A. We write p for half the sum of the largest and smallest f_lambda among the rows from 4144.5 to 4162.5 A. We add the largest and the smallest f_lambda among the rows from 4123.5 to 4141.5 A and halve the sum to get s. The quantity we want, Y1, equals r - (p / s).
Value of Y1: 11.1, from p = 13.0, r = 12.1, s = 12.9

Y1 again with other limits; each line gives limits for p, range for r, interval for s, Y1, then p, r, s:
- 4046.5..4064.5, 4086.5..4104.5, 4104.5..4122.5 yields 10.1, 12.0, 11.1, 12.7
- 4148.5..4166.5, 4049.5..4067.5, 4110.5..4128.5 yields 11.2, 13.1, 12.2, 12.8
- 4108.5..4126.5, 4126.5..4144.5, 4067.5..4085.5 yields 11.8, 12.8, 12.9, 11.9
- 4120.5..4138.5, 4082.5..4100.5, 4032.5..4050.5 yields 11.1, 12.8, 12.1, 12.3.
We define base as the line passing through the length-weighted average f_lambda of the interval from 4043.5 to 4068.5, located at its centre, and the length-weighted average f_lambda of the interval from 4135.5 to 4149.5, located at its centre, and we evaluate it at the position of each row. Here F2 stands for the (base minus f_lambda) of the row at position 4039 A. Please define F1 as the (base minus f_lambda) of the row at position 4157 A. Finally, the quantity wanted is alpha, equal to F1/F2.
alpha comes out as 0.2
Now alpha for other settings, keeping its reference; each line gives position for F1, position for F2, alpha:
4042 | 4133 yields 0.4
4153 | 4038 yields -0.5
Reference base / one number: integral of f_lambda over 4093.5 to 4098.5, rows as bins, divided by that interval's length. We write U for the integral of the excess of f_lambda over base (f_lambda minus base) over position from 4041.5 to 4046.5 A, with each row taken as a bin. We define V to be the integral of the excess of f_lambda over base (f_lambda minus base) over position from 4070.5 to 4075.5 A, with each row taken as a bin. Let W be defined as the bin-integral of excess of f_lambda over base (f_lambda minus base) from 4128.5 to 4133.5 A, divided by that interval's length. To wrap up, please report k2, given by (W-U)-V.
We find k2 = 5.4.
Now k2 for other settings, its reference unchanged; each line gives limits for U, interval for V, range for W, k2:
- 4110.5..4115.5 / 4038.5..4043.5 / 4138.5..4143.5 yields -2.2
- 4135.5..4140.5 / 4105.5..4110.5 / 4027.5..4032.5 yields -3.4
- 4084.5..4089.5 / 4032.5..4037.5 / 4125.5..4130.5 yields -2.2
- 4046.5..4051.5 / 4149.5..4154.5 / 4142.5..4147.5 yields 0.0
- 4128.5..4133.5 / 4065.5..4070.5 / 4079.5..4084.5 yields 0.7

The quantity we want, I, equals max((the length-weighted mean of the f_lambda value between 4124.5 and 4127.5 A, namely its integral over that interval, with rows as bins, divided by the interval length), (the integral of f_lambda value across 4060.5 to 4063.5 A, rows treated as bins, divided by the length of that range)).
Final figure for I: 12.5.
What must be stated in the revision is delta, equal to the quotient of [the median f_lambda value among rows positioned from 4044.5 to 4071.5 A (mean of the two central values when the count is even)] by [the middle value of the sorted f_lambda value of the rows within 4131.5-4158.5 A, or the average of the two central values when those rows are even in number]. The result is 0.96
